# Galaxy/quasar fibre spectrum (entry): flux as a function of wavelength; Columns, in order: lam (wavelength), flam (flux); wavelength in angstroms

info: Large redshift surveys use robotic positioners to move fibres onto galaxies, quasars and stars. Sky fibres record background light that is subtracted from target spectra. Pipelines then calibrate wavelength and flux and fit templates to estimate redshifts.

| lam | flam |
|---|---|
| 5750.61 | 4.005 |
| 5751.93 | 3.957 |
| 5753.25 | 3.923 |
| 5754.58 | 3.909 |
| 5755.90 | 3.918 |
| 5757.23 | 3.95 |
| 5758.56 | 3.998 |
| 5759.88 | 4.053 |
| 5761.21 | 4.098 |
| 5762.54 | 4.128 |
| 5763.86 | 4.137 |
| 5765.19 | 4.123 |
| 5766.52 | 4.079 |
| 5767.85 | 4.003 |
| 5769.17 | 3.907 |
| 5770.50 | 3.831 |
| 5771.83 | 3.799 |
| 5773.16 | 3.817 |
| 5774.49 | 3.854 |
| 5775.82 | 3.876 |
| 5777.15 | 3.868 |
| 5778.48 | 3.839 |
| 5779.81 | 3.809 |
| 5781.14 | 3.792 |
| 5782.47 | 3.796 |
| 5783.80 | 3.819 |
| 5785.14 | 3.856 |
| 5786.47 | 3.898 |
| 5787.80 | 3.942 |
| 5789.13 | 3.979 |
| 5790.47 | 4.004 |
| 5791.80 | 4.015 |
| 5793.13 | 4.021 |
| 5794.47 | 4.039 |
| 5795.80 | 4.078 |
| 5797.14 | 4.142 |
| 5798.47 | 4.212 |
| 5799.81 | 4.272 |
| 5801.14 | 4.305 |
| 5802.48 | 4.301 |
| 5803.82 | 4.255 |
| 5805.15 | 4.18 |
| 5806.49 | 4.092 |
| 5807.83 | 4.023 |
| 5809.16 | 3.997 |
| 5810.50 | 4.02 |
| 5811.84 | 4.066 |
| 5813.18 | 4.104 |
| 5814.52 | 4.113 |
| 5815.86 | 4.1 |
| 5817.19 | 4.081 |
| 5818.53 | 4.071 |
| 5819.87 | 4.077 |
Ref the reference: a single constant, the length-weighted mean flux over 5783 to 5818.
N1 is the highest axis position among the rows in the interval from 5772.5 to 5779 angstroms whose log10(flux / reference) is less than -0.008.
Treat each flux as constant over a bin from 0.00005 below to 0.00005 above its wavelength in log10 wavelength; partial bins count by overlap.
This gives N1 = 5778.48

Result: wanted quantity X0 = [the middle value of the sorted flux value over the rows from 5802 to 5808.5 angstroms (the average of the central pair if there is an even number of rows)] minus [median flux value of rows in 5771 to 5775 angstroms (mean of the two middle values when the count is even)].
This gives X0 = 0.36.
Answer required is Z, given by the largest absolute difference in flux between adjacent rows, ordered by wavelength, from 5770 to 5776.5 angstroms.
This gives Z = 0.037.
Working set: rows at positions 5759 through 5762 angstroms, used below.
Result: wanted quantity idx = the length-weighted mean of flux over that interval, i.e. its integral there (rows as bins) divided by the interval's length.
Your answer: 4.07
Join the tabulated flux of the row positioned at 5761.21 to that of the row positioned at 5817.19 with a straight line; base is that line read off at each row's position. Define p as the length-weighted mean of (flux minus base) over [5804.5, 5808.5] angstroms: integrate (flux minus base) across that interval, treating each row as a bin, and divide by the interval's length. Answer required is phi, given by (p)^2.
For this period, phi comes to 0.000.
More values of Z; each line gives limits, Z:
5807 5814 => 0.046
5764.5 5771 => 0.096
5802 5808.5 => 0.088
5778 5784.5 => 0.030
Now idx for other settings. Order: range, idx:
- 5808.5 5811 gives 4.00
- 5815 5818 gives 4.10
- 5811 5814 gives 4.08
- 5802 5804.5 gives 4.28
